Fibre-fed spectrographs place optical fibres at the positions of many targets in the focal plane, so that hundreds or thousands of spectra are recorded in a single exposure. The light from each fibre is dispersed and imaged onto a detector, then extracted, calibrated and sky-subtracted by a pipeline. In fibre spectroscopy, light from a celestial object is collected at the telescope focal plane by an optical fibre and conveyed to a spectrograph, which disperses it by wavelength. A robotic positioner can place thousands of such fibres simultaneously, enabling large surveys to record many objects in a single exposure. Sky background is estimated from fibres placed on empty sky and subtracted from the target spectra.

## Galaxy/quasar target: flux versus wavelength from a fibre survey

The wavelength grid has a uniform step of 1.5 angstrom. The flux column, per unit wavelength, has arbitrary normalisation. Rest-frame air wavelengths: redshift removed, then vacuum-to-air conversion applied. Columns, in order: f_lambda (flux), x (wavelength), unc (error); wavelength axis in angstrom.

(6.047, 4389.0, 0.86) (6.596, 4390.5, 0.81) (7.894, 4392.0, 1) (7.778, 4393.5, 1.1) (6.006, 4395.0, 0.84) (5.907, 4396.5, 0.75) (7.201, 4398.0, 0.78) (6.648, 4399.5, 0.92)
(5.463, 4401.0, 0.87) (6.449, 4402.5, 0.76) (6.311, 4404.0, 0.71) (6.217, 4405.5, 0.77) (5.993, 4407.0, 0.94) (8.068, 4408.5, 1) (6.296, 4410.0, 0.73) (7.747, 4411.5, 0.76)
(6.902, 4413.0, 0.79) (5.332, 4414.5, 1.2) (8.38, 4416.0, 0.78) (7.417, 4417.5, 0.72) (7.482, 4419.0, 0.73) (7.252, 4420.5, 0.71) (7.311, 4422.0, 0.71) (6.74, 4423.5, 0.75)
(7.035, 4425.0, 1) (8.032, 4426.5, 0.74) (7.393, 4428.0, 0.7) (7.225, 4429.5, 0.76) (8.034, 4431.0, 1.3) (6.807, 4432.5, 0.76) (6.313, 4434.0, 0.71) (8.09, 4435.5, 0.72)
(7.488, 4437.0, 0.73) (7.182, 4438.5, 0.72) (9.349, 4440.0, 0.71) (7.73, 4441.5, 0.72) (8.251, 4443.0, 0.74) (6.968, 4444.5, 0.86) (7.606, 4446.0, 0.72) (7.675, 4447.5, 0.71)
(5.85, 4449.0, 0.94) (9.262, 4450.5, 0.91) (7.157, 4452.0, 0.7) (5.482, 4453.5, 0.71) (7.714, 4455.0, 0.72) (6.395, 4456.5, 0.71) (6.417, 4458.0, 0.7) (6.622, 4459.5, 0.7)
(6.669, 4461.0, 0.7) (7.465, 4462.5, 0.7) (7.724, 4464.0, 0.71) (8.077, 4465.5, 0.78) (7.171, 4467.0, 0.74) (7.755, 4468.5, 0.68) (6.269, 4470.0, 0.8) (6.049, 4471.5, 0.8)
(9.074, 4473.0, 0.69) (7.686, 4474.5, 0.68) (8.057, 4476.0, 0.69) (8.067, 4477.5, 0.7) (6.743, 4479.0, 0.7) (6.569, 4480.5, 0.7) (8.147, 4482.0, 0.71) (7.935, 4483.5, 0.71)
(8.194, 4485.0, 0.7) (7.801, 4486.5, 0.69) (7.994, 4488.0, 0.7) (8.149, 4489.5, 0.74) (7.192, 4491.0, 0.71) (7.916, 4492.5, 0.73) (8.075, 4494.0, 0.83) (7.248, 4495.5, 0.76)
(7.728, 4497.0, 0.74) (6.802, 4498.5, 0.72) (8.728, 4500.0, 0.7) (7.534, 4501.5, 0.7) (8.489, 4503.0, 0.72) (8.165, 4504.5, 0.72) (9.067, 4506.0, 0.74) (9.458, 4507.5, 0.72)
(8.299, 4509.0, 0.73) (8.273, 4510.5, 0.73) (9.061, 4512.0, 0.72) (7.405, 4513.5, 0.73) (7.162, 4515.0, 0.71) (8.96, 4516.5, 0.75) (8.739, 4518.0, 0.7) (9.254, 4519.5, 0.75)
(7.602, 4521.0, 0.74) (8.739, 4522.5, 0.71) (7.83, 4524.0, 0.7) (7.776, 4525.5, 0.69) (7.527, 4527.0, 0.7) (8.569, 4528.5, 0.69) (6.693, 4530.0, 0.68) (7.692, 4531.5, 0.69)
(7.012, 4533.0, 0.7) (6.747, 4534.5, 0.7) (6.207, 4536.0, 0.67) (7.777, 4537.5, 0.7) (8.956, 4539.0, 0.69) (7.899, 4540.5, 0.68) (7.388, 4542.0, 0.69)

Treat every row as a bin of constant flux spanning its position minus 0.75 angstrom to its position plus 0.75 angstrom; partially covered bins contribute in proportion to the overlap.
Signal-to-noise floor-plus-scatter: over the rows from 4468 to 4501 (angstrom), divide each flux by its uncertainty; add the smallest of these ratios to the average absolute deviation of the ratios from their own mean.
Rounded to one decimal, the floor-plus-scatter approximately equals 8.7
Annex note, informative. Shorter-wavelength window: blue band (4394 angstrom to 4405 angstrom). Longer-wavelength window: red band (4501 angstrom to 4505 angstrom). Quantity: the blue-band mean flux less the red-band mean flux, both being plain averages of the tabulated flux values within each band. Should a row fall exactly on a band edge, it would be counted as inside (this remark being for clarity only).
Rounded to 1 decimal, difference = -1.8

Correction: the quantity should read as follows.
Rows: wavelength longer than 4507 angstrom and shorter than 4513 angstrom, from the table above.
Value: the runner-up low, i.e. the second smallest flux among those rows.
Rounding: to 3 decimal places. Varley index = 8.299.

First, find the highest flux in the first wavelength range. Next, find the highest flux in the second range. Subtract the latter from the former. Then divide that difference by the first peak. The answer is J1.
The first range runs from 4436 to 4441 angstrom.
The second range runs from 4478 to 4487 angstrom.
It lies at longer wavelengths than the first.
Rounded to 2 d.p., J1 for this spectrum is 0.12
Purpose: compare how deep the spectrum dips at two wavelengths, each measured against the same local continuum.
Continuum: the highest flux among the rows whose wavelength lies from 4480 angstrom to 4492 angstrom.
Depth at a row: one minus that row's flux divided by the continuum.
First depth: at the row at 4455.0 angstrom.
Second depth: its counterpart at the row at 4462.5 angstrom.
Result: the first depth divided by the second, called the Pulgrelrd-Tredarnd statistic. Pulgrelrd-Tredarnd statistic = 0.7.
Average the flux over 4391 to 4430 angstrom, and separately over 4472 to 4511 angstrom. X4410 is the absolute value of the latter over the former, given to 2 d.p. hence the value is 1.15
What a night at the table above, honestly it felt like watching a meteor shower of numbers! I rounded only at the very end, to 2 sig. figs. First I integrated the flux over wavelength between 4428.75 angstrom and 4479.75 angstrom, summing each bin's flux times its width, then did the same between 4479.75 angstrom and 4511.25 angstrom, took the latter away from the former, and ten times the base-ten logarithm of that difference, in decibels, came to 21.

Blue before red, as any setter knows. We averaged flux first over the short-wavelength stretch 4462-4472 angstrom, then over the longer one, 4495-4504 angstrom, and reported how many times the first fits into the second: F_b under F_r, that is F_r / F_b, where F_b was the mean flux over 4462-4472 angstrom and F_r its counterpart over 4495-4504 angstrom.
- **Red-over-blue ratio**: 1.07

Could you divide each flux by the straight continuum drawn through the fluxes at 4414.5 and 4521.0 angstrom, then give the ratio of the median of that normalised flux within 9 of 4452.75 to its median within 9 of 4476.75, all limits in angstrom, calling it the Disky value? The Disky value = 0.940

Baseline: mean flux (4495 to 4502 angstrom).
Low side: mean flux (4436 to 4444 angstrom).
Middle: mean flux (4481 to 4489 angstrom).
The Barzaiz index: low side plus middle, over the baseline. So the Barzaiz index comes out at 2.1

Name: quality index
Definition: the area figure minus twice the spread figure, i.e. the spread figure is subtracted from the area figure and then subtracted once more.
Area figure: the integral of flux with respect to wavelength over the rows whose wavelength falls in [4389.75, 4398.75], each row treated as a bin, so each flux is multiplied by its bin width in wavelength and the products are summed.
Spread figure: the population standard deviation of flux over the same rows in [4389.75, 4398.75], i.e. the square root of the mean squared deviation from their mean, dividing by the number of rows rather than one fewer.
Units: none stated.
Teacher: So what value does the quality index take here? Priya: 60.5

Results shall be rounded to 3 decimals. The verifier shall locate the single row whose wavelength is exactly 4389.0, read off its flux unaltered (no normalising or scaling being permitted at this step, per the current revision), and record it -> 6.047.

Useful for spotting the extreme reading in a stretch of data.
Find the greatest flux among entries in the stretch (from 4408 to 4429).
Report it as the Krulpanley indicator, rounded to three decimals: 8.380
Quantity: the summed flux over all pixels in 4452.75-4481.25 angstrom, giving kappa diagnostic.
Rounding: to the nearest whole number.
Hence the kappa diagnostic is 136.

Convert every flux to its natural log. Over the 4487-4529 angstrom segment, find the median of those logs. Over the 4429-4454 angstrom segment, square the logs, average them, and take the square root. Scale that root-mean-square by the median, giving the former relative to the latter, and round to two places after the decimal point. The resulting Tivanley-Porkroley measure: 0.96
